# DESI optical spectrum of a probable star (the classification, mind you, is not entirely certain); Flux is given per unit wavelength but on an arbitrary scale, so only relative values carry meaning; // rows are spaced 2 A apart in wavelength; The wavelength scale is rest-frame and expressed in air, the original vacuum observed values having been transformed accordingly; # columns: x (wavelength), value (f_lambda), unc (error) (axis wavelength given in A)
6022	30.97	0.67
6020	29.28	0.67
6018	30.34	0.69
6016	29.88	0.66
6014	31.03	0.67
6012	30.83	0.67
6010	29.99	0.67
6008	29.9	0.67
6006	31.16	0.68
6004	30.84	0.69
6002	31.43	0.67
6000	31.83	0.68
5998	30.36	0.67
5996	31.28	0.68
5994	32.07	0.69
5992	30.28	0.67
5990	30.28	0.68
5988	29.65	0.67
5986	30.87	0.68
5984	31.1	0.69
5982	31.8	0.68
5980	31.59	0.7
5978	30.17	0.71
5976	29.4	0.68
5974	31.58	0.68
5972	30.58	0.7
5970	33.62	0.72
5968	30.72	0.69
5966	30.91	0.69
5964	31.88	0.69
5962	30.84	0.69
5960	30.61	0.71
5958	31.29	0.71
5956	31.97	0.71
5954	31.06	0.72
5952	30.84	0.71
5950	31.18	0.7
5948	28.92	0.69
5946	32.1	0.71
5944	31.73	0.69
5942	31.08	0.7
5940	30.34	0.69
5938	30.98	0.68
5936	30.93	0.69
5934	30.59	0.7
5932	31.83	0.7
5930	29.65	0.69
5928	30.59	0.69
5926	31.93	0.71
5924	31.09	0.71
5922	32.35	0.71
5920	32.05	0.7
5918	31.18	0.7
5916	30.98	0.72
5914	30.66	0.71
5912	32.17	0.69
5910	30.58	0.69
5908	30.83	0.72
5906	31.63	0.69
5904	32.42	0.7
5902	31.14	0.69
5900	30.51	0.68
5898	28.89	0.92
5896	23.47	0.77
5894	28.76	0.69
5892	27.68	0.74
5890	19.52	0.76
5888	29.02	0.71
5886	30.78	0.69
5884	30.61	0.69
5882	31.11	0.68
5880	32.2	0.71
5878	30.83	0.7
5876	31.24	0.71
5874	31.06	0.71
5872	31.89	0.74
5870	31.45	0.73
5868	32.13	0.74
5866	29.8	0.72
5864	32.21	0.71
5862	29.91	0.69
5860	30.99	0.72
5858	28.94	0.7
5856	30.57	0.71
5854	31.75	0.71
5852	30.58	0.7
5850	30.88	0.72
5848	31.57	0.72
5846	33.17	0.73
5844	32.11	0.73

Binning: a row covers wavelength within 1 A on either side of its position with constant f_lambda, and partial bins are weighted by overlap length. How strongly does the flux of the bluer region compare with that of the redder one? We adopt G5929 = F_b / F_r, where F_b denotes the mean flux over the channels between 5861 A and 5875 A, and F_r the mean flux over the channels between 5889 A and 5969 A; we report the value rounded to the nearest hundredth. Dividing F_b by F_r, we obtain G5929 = 1.02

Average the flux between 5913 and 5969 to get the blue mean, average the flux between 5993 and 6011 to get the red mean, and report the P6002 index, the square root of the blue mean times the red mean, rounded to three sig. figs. 31.0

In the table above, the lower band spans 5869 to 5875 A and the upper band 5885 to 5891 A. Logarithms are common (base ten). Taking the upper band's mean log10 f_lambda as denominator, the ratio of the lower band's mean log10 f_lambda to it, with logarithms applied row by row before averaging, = 1.06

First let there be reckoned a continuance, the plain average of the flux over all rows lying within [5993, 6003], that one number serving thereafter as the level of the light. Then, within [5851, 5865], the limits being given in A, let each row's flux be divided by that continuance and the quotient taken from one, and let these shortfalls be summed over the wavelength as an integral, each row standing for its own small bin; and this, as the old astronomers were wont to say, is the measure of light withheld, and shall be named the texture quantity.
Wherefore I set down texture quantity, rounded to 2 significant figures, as 0.31 A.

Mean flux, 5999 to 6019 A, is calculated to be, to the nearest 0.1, 30.7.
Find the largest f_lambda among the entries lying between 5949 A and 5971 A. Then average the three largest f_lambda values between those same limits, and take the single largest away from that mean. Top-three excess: -1.13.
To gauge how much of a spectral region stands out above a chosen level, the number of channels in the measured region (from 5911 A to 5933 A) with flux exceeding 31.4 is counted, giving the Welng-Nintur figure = 5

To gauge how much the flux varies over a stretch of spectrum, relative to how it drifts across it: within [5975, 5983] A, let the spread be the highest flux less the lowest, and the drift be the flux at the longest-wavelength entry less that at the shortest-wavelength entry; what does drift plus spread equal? 4.8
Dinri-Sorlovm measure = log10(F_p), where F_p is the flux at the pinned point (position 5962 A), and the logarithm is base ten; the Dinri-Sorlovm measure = 1.49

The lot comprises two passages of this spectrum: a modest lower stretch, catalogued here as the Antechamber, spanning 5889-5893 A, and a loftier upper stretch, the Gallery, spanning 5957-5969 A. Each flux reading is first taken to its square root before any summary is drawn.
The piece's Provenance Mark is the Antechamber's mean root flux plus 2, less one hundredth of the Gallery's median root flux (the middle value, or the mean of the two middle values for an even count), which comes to 6.78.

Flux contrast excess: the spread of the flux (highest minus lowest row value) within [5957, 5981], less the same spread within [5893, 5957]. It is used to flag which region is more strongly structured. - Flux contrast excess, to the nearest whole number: -5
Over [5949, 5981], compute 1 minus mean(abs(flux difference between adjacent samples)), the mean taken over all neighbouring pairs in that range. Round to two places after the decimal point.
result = -0.10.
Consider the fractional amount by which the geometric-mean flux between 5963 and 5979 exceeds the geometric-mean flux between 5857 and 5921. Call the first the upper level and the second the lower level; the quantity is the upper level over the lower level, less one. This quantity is 0.034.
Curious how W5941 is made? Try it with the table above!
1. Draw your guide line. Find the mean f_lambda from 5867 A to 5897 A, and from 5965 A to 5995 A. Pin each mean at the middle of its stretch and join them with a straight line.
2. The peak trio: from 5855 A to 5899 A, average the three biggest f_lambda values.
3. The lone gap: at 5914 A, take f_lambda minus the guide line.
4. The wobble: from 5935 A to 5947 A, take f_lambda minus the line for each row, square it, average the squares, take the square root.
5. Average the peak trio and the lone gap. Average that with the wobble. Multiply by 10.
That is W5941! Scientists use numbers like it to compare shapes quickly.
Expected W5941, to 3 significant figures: 87.1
